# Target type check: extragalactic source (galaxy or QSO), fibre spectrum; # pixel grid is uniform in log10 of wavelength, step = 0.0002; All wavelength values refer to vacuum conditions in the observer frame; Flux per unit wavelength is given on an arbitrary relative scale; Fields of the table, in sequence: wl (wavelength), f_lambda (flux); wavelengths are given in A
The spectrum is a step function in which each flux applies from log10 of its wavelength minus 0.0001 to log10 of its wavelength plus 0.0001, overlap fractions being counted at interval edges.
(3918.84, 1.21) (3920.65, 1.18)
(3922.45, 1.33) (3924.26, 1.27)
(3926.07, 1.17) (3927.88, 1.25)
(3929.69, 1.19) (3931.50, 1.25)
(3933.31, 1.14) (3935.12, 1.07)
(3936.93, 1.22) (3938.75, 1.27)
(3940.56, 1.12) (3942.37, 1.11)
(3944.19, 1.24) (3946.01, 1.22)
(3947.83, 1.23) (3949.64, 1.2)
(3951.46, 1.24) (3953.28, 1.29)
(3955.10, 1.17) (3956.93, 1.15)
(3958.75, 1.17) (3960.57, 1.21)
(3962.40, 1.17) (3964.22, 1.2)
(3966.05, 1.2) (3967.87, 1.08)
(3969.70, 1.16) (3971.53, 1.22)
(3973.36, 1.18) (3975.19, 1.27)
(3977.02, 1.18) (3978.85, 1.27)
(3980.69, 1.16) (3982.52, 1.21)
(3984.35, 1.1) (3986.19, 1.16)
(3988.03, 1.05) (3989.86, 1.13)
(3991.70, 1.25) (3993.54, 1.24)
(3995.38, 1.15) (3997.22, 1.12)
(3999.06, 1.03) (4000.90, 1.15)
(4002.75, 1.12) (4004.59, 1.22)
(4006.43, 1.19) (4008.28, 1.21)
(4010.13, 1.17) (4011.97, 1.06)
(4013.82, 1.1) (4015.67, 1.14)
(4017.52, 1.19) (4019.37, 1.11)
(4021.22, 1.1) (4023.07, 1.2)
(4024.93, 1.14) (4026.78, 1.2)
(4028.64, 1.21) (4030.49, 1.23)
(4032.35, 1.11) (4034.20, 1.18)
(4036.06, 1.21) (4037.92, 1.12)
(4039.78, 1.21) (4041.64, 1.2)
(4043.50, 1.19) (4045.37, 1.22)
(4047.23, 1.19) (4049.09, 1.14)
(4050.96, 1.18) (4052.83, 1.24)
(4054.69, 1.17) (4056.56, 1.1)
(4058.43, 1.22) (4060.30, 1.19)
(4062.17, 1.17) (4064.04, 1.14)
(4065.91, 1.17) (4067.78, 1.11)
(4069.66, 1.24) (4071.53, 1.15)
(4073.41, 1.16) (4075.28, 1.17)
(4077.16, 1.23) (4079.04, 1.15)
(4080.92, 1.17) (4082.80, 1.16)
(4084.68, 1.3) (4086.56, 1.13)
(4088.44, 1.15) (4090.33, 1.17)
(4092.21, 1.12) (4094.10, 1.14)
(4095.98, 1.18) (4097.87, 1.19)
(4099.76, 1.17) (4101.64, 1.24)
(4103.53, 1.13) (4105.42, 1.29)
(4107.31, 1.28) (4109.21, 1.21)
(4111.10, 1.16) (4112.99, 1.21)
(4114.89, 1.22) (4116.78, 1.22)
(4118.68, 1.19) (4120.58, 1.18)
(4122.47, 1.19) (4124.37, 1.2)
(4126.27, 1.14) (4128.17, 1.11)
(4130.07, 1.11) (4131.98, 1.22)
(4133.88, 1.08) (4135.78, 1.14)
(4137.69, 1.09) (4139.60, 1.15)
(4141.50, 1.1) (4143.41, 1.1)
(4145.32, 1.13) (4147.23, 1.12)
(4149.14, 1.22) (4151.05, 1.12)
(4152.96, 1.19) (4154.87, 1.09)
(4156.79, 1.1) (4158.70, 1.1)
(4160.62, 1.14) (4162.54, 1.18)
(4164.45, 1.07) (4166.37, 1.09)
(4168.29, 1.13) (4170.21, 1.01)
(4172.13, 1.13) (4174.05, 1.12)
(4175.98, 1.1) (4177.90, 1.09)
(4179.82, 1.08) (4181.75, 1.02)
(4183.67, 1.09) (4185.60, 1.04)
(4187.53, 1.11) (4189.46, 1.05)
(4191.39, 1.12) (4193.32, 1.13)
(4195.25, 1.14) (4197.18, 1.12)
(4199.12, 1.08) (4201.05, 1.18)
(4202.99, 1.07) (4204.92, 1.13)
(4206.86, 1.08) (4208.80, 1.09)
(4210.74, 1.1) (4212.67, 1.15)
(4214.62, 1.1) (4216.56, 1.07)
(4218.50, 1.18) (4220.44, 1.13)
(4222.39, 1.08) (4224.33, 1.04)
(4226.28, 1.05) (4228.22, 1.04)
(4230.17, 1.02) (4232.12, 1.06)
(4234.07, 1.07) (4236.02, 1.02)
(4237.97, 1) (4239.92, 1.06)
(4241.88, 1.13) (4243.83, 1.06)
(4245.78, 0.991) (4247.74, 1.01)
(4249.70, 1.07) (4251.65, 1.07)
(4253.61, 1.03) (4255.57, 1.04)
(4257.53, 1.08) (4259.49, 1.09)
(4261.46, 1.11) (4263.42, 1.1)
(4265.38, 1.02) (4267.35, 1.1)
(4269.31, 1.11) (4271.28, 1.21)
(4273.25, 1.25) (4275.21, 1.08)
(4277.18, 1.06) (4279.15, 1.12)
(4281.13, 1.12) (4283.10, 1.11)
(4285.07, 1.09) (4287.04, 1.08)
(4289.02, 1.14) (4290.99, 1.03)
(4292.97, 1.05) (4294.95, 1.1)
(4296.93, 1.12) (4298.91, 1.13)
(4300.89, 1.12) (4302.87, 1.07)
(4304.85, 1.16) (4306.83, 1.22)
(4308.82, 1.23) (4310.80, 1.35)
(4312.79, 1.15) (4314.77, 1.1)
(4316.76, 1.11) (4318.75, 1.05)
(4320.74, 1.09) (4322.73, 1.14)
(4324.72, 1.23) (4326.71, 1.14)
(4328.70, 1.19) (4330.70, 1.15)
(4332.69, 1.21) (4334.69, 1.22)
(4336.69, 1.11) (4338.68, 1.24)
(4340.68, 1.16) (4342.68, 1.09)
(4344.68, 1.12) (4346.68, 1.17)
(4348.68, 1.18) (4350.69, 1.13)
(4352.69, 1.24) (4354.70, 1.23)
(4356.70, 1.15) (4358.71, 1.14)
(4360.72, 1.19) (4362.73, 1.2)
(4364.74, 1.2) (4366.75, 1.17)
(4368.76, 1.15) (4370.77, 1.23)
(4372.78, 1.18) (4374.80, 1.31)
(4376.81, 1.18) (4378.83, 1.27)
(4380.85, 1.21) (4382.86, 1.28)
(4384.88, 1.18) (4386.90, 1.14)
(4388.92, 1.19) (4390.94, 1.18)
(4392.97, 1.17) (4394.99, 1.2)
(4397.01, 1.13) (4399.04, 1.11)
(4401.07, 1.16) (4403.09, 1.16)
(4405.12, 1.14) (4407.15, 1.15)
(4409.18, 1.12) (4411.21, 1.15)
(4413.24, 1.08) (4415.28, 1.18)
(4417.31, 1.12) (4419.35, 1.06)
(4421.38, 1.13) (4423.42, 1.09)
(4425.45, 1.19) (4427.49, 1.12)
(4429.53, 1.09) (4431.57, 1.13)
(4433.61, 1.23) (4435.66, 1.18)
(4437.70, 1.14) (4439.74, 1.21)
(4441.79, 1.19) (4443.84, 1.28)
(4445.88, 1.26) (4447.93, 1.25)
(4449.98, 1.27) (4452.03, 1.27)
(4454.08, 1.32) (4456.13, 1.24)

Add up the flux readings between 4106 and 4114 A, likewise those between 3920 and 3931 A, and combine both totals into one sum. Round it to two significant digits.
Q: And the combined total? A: 12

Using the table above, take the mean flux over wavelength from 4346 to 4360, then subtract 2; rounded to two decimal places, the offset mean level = -0.82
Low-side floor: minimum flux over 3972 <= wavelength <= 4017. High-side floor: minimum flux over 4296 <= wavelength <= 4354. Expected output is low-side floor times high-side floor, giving 1.08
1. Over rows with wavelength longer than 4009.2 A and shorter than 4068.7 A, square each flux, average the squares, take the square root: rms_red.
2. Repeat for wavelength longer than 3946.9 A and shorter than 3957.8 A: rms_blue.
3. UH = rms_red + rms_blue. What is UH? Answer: 2.38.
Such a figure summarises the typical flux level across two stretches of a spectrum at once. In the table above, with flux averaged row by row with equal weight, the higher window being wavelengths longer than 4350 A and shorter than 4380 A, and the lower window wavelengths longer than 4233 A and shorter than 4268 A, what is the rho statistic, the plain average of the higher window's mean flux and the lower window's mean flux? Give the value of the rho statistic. 1.13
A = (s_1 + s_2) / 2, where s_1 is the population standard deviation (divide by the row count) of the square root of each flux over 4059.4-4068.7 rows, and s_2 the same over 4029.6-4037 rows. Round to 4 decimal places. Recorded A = 0.0171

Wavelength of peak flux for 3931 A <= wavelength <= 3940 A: 3938.75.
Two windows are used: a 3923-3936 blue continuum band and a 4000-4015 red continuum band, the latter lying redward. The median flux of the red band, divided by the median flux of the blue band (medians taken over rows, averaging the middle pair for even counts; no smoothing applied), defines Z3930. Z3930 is 0.97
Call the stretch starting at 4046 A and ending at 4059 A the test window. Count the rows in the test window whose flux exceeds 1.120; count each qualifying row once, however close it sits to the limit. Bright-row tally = 6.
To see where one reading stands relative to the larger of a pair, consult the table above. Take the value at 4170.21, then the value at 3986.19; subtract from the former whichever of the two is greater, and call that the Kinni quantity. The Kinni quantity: -0.15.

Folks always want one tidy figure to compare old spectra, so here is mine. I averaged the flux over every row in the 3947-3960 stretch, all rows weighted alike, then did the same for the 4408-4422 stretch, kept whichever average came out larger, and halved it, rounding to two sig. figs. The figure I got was 0.60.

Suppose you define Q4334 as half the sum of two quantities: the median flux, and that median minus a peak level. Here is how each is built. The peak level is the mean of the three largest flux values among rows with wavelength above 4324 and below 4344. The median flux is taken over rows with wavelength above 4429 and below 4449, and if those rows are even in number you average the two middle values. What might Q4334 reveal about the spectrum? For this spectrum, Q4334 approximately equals 0.585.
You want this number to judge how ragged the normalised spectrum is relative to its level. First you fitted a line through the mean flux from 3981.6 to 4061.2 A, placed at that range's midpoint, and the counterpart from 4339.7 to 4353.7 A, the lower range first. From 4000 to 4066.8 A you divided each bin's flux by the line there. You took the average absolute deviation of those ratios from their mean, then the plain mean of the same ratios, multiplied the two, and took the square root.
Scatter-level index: 0.179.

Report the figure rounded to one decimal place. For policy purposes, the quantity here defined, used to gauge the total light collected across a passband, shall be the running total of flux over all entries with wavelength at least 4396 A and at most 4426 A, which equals 17.0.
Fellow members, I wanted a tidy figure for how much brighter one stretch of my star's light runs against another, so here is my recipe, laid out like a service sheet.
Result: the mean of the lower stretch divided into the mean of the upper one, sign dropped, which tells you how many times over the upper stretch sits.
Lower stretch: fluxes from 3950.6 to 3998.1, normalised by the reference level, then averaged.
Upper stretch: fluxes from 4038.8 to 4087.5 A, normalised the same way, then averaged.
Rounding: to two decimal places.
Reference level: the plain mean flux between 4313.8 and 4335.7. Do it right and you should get 1.00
